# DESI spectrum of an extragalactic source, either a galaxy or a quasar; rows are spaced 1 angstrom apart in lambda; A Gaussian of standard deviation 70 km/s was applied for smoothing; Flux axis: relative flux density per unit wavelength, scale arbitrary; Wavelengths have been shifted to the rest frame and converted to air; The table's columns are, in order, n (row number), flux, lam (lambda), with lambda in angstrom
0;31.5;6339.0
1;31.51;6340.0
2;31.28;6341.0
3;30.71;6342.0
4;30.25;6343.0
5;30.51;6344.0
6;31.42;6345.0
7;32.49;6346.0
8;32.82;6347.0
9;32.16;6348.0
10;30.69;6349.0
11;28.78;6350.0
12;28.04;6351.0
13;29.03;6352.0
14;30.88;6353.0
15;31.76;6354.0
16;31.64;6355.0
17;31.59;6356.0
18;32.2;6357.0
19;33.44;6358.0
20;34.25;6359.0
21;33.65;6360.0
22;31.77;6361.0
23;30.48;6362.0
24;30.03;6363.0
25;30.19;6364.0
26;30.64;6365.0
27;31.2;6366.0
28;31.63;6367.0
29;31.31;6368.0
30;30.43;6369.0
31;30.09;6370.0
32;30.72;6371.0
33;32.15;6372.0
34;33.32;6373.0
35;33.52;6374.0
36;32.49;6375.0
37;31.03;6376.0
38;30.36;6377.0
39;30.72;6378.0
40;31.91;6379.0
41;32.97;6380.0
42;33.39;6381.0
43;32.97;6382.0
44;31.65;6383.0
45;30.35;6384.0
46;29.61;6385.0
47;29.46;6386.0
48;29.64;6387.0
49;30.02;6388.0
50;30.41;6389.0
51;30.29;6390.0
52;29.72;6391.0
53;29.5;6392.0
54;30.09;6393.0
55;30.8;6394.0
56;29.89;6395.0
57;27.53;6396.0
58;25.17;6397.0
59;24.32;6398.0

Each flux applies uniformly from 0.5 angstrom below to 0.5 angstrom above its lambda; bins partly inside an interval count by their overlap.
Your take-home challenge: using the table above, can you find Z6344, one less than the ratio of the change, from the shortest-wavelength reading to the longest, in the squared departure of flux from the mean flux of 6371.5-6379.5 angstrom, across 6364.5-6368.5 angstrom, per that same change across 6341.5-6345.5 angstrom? 0.0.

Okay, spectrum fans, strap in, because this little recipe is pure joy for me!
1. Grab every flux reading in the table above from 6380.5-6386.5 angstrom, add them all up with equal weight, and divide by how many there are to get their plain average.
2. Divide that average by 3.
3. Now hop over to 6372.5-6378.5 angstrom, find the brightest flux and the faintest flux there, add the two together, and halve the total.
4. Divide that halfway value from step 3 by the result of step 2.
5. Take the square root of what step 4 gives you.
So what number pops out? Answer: 1.75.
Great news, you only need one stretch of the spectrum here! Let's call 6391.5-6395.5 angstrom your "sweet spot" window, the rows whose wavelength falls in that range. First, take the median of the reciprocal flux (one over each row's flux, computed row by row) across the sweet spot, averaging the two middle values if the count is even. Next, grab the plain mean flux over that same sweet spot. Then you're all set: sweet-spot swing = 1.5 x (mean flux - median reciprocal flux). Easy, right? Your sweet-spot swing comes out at 45.1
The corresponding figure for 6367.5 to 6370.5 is 45.9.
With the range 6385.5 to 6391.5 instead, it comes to 44.8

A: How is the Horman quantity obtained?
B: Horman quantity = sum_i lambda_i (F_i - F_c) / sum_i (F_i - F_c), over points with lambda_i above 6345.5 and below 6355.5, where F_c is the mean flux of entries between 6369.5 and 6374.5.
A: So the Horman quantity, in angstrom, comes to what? 6351.7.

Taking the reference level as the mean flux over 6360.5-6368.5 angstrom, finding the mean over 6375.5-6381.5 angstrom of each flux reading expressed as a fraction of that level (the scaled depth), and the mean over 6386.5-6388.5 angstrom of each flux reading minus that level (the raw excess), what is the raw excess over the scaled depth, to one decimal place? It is -1.0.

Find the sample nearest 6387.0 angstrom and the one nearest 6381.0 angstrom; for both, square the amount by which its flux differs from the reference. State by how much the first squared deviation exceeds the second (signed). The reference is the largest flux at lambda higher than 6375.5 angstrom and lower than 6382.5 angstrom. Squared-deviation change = 14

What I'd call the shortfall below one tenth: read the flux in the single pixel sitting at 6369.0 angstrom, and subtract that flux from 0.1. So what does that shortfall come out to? -30.3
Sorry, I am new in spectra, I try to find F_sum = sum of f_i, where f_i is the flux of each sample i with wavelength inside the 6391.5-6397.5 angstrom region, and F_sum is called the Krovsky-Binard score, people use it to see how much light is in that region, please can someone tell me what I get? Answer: 173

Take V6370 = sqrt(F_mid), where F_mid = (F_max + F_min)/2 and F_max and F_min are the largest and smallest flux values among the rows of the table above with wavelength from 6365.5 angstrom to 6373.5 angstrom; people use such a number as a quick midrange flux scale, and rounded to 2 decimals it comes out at 5.63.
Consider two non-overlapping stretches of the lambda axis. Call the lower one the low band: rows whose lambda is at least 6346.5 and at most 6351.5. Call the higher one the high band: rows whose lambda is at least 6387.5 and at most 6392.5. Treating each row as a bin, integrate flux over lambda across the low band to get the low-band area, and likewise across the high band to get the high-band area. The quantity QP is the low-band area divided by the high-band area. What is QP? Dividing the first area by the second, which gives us 1.02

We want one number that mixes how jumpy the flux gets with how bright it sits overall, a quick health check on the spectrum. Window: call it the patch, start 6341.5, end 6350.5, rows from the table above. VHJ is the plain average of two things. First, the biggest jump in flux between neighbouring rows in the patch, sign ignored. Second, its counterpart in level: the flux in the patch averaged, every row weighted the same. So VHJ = 16.5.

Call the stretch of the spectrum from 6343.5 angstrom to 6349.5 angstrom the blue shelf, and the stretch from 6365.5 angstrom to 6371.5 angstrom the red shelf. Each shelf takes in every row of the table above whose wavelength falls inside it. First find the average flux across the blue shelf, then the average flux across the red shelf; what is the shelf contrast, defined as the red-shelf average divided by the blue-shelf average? 0.975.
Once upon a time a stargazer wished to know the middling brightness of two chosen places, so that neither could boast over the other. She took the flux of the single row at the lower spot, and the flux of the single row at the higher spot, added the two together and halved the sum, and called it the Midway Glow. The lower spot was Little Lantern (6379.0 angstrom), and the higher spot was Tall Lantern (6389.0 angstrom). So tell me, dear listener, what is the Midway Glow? 31.2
